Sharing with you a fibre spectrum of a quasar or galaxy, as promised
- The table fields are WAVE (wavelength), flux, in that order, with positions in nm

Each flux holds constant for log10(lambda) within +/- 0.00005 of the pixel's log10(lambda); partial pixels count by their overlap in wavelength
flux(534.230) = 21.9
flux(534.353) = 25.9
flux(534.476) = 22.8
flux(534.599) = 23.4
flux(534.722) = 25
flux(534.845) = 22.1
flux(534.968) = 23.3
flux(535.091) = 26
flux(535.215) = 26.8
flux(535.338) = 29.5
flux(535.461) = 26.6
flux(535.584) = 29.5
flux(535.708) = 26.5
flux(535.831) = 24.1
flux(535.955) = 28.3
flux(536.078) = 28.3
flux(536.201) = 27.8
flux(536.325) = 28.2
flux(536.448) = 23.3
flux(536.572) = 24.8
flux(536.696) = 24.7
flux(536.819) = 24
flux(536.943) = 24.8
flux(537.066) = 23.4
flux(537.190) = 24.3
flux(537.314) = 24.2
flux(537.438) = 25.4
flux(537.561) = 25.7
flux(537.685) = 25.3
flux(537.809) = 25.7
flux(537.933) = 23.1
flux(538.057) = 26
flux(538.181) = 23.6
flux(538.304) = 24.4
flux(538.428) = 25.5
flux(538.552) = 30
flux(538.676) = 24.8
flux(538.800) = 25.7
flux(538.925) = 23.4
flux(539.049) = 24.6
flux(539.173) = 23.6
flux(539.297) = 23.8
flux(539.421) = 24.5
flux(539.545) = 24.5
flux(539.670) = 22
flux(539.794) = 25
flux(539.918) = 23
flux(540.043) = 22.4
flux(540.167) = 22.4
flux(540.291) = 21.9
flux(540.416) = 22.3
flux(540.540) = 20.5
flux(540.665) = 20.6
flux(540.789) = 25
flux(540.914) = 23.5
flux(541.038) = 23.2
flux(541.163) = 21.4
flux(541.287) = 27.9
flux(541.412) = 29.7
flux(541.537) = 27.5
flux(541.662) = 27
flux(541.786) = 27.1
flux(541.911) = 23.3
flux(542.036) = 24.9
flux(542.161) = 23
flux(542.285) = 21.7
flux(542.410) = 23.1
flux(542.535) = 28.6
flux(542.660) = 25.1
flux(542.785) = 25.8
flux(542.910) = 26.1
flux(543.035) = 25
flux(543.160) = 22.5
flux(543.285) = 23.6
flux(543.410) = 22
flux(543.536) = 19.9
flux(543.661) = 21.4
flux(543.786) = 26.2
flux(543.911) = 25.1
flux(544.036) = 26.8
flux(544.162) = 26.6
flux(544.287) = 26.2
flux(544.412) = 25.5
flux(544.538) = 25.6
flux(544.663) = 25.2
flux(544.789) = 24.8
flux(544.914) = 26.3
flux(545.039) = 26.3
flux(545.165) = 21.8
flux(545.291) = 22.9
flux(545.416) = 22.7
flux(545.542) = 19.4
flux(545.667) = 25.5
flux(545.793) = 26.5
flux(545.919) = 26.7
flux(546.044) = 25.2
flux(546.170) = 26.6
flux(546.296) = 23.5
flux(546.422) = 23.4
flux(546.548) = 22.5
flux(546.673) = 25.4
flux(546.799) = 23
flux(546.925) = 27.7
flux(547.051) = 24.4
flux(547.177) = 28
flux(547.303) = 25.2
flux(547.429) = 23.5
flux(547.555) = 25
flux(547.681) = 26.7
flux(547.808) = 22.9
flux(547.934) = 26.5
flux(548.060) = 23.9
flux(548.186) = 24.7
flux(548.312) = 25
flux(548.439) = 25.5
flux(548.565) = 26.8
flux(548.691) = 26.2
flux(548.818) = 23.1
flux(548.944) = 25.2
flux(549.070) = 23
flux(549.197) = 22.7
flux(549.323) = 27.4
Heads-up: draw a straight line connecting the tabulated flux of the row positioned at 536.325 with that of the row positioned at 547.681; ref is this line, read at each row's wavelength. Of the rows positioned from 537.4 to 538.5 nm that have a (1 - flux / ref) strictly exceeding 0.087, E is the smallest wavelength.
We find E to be 537.438 nm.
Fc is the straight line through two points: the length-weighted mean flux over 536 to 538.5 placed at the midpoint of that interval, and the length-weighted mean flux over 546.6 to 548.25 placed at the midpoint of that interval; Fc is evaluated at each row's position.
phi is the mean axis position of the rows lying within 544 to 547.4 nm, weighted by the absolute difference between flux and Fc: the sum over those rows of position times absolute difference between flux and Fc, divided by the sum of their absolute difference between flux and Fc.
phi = 545.77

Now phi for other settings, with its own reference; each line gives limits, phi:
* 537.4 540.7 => 539.55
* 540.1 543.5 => 541.56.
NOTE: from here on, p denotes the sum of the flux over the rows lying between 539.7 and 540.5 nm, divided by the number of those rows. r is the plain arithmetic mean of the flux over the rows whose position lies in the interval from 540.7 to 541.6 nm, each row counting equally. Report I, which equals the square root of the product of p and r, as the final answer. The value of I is 24.1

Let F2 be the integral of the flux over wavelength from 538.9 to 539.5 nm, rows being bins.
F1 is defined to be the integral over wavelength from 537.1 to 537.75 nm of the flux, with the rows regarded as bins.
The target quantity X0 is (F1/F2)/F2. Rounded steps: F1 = 16.2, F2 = 14.4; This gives 0.078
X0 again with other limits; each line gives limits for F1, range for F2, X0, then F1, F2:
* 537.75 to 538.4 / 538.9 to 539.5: 0.077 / 16.0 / 14.4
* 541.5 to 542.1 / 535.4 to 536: 0.059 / 15.5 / 16.2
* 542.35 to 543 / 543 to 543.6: 0.092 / 16.7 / 13.5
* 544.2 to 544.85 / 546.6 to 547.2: 0.071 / 16.6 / 15.3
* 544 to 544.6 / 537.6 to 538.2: 0.071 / 15.6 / 14.9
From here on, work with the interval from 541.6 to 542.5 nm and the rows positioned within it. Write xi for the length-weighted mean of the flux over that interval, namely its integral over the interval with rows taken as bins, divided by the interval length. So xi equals 24.4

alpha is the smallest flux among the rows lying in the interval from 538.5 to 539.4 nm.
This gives 23.4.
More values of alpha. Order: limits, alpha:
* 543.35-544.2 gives 19.9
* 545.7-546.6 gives 22.5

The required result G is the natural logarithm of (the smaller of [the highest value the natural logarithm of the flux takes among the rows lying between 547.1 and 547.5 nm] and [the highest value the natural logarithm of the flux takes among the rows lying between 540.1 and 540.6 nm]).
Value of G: 1.13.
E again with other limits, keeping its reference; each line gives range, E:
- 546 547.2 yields 546.296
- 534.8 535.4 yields 534.845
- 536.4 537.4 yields 536.448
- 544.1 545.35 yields 545.165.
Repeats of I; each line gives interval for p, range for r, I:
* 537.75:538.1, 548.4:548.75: 25.5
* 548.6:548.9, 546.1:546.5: 24.6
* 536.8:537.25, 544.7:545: 24.8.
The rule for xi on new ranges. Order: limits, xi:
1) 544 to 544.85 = 25.8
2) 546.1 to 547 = 24.6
